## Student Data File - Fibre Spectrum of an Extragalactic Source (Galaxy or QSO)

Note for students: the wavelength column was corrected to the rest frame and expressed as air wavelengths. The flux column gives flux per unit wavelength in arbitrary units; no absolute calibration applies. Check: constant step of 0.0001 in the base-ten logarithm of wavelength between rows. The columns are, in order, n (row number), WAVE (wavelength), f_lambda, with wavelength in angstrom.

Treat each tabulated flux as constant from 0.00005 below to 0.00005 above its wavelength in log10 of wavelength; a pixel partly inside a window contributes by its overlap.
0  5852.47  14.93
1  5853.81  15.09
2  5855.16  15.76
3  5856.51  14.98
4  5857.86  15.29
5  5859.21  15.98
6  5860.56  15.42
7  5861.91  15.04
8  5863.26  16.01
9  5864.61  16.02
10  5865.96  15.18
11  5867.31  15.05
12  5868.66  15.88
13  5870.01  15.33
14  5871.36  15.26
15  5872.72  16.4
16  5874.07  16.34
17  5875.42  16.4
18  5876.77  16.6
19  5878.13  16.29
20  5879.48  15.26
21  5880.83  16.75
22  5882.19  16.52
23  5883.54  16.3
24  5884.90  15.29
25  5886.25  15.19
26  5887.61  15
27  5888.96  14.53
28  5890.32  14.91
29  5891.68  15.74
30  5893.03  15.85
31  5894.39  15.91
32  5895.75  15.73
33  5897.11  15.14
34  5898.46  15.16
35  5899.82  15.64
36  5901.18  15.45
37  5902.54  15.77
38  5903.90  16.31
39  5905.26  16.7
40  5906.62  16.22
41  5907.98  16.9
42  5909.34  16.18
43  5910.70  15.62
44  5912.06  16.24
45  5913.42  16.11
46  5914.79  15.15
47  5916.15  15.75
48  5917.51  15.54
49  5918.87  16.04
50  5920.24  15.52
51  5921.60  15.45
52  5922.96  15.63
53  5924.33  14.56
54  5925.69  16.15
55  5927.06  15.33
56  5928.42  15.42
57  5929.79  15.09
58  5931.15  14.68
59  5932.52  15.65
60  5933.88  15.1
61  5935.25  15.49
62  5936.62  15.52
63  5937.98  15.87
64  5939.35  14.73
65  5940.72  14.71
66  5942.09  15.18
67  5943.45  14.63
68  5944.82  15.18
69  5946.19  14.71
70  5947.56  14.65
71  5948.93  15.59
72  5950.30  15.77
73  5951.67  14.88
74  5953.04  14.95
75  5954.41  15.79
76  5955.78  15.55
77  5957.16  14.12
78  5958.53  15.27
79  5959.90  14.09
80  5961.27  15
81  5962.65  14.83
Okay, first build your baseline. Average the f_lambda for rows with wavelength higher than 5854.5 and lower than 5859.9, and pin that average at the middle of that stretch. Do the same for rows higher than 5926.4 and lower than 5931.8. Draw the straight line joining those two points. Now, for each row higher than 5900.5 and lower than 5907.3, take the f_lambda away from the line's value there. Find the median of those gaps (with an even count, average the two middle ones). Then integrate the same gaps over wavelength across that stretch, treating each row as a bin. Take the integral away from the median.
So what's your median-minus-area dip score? 5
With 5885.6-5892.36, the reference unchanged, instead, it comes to -1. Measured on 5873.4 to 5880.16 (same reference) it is 4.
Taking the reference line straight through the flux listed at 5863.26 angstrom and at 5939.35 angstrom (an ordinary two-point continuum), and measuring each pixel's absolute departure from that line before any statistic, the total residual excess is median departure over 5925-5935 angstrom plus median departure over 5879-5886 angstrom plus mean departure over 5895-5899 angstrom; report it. 1.30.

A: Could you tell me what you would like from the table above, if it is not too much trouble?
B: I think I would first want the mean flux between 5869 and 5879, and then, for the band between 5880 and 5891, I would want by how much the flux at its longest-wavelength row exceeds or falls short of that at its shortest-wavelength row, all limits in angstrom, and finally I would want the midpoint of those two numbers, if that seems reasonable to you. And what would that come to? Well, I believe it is 7.1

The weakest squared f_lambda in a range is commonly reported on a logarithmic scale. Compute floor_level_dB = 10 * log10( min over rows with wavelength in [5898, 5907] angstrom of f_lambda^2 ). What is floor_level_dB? 23.61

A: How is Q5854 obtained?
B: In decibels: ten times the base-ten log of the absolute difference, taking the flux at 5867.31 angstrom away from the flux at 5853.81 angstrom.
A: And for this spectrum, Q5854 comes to -14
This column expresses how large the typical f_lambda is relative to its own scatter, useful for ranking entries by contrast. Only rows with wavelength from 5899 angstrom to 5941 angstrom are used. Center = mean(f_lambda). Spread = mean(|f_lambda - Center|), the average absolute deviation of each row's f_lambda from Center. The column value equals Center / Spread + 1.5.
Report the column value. 38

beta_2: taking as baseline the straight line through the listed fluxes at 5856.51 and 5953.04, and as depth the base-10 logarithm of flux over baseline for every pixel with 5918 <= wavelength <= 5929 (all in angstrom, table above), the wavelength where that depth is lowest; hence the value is 5924.33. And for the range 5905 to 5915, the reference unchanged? 5914.79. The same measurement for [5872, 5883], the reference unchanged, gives 5879.48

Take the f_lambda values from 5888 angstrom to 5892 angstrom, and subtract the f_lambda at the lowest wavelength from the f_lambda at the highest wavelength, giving 1.2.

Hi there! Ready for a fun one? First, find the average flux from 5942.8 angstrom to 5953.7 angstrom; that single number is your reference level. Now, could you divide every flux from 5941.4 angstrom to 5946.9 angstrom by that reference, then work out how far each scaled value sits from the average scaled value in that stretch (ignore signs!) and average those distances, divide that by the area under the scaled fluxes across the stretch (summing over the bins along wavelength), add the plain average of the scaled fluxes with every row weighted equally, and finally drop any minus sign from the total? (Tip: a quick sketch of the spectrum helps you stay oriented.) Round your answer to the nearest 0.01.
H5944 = 1.00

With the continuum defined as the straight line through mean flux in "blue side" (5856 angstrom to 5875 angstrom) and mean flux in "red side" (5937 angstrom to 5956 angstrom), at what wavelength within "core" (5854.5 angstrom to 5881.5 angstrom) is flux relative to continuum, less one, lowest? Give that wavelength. 5856.51 angstrom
